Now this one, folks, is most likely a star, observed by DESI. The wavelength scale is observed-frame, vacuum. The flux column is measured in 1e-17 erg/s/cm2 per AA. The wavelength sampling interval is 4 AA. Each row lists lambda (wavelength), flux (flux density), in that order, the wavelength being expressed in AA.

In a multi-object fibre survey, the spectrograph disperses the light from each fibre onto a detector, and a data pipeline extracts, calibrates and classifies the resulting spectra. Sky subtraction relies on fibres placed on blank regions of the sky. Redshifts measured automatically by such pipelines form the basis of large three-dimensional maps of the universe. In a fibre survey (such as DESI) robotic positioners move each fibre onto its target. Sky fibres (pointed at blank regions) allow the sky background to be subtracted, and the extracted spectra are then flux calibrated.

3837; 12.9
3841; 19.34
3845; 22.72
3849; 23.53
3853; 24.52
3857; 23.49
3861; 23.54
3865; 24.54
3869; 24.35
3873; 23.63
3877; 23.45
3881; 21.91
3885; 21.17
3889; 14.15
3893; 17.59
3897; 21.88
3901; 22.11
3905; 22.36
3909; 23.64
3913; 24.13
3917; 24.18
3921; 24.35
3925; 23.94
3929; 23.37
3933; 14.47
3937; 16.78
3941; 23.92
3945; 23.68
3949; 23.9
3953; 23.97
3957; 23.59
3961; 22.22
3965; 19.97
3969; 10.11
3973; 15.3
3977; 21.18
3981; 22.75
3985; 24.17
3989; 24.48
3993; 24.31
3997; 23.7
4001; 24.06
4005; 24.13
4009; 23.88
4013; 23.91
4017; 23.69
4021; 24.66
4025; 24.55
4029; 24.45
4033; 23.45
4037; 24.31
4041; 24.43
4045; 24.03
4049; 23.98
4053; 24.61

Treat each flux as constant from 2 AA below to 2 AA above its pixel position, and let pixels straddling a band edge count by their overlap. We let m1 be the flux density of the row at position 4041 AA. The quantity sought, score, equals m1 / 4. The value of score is 6.11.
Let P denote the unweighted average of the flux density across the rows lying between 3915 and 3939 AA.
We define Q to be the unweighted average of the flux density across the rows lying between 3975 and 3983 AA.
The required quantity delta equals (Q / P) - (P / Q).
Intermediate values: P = 21.2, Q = 22.0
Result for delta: 0.07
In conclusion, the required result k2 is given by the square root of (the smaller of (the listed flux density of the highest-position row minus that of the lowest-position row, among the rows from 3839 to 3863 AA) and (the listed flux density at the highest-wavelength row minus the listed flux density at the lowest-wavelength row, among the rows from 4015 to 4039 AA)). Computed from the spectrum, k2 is 0.79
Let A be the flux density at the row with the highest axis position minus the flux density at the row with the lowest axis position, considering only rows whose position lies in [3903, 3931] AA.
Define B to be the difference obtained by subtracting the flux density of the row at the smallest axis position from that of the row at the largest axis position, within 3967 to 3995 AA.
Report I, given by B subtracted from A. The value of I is -13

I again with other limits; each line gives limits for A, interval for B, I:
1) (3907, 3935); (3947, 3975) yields -1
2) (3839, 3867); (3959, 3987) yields 3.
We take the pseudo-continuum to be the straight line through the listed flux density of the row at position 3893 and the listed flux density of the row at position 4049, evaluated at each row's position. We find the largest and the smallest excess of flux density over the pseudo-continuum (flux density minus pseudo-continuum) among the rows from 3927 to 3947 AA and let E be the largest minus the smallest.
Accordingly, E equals 9.1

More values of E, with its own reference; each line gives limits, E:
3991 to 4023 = 1.6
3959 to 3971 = 12.4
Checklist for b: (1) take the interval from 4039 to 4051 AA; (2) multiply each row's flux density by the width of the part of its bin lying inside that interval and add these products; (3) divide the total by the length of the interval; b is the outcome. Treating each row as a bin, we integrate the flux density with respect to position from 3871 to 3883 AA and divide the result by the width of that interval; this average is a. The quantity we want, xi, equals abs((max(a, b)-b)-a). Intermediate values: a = 23.0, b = 24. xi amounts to 23.0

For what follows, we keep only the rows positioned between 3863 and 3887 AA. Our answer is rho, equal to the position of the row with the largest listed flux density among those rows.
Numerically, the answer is 3865 AA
